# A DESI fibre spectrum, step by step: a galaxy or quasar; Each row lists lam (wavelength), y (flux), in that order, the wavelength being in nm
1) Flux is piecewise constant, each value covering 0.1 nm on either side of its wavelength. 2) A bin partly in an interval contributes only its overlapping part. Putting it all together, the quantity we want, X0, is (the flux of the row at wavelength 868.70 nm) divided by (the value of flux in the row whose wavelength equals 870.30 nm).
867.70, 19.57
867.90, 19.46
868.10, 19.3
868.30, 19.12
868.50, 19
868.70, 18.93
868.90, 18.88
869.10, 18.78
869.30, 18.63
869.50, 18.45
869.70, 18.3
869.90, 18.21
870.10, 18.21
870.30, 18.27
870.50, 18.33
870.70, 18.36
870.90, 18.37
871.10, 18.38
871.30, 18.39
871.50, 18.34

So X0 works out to 1.036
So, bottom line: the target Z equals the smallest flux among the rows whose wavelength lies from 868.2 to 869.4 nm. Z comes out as 18.63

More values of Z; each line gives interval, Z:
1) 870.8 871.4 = 18.37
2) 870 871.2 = 18.21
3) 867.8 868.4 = 19.12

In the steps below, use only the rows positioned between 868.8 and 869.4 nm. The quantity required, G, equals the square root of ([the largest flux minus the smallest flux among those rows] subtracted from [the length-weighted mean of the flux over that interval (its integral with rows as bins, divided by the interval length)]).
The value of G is 4.30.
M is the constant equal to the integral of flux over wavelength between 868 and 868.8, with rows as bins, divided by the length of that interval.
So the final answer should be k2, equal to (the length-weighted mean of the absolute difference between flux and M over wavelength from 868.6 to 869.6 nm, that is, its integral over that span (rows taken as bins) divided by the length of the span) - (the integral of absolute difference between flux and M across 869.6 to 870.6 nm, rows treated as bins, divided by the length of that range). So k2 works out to -0.5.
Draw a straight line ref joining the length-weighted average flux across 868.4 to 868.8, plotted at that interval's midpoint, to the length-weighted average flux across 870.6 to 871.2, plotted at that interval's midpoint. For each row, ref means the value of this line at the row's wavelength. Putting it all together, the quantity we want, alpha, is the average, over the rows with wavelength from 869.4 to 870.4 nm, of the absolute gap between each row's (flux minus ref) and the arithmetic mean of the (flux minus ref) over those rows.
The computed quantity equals 0.058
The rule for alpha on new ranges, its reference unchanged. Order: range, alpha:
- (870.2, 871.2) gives 0.096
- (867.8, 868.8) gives 0.112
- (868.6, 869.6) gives 0.093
